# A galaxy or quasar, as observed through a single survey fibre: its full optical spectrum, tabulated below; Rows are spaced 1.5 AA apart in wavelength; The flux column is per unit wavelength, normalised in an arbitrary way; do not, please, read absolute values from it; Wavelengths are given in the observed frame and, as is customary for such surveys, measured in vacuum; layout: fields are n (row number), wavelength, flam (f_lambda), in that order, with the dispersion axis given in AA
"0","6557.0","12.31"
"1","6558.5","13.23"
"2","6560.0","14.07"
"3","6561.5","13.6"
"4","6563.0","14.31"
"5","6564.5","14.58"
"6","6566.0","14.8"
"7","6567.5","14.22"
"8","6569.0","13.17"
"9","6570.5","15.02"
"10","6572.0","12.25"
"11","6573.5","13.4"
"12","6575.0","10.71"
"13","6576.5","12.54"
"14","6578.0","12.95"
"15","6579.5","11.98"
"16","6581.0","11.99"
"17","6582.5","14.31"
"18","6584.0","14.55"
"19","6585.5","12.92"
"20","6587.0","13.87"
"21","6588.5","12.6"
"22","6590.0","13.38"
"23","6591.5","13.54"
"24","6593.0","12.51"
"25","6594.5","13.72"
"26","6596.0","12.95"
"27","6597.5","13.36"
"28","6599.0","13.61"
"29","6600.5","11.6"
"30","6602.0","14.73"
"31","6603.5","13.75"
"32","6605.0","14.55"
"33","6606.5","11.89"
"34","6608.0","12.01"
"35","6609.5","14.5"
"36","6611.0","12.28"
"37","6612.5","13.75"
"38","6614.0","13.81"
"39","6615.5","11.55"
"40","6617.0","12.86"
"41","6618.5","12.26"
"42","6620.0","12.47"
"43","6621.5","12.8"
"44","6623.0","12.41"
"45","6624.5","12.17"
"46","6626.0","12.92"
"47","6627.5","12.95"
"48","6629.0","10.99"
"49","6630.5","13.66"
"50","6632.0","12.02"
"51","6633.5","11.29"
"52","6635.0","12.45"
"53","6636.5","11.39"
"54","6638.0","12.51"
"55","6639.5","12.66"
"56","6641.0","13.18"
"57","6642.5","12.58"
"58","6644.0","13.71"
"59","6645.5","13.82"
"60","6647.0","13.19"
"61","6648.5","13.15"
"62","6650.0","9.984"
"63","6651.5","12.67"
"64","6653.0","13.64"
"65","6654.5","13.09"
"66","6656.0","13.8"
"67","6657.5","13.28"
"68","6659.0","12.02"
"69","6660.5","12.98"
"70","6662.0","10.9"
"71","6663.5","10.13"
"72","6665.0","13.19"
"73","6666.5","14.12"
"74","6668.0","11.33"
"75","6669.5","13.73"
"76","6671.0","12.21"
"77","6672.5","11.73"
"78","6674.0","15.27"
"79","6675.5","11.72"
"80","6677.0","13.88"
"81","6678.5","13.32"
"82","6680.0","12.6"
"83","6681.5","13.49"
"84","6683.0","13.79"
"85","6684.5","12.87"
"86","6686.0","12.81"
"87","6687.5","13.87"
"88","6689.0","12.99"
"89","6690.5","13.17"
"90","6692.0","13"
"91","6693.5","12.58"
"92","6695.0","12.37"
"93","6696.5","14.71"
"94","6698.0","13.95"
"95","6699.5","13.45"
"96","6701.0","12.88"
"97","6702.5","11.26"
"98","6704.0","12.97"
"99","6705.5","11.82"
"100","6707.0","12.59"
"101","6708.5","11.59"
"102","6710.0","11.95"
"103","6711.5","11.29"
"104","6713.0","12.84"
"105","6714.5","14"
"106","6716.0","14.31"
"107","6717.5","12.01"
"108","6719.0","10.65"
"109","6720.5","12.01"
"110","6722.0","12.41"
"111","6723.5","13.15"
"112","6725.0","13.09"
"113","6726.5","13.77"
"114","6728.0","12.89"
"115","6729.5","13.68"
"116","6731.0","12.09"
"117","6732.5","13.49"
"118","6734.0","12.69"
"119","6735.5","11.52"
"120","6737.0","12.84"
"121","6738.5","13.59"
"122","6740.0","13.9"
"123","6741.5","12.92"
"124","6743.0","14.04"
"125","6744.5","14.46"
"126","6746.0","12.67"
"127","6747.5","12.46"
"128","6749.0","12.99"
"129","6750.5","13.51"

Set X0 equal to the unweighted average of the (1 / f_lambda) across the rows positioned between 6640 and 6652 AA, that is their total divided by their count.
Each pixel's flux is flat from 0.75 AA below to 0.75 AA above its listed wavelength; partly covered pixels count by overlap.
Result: 0.0790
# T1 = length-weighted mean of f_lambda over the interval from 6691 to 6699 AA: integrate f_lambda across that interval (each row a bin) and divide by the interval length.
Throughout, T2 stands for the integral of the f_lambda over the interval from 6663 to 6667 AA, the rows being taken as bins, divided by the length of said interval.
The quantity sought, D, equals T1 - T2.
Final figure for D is 0.8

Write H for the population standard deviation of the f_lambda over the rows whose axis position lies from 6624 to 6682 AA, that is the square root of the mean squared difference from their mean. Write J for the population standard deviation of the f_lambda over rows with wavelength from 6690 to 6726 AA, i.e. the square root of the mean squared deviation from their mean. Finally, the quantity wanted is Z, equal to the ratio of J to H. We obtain 0.89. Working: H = 1.11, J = 0.98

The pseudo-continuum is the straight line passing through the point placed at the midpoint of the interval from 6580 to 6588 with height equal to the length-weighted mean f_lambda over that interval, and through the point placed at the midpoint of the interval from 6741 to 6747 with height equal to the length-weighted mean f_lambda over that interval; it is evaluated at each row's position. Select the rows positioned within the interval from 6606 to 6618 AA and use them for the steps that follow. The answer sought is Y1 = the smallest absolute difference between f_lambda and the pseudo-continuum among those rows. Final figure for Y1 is 0.29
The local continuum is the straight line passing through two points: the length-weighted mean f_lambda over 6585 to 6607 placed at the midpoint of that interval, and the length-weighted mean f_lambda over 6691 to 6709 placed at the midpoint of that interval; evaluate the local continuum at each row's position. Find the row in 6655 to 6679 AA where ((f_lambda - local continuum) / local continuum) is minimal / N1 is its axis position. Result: 6663.5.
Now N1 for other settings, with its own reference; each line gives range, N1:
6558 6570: 6569.0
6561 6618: 6575.0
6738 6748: 6747.5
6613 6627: 6615.5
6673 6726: 6719.0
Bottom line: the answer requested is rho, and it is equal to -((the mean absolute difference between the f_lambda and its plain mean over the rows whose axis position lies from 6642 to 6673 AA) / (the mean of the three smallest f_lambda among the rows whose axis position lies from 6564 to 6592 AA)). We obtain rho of -0.084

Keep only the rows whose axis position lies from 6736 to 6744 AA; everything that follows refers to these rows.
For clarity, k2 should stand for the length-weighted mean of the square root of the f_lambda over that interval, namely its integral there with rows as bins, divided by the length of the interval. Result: 3.66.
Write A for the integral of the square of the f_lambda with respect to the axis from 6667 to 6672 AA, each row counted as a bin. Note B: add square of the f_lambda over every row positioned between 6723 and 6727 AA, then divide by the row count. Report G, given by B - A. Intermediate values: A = 783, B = 178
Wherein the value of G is -605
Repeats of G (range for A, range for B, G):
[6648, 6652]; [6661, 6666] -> -435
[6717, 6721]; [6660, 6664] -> -401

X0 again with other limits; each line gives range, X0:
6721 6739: 0.0775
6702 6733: 0.0801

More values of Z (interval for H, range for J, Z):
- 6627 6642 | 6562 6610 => 1.30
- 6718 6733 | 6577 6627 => 0.99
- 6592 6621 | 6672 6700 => 0.90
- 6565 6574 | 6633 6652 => 1.06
